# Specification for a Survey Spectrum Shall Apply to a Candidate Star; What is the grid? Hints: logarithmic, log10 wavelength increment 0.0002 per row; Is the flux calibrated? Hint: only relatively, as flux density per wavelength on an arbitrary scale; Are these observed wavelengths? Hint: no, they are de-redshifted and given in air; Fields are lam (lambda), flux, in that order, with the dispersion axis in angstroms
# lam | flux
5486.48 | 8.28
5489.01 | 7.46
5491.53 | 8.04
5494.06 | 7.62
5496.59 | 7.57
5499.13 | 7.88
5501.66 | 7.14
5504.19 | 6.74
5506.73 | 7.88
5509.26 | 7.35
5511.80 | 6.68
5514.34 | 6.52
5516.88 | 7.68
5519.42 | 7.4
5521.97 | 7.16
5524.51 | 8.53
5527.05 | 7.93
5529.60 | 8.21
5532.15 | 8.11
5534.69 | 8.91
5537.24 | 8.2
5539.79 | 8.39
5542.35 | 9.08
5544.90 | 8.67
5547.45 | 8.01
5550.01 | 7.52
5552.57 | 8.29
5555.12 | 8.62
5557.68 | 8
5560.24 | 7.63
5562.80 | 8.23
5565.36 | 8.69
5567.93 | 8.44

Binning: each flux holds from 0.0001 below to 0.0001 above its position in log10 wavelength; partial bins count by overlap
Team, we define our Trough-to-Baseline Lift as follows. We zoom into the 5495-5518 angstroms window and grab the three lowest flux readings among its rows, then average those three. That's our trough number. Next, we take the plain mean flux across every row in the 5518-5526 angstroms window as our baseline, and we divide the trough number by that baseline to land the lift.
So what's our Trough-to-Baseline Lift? 0.86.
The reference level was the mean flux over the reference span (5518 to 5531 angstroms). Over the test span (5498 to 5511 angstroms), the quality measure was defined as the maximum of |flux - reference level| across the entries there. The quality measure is 1.1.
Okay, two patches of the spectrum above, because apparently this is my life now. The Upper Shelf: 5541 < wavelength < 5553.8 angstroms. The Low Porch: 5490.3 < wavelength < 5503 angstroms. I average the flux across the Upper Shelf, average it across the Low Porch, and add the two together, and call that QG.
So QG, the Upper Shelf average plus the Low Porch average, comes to 16.0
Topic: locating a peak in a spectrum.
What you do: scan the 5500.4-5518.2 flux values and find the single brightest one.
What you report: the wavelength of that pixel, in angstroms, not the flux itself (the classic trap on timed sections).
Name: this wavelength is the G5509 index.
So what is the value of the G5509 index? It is 5506.73 angstroms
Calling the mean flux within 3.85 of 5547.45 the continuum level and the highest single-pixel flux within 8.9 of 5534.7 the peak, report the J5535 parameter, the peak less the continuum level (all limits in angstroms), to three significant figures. 1.01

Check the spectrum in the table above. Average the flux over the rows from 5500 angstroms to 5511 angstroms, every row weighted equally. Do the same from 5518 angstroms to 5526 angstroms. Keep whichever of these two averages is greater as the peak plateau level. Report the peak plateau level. 7.70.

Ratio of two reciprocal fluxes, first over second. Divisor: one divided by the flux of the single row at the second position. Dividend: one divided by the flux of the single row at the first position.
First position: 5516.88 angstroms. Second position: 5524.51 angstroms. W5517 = 1.11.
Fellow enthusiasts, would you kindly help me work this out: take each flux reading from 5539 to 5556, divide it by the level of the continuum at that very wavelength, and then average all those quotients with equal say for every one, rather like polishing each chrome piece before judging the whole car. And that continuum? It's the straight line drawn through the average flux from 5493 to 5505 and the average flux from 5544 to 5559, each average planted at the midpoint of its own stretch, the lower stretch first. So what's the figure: 1.03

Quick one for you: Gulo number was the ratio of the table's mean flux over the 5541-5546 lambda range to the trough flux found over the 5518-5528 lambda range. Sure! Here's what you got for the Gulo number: 1.24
